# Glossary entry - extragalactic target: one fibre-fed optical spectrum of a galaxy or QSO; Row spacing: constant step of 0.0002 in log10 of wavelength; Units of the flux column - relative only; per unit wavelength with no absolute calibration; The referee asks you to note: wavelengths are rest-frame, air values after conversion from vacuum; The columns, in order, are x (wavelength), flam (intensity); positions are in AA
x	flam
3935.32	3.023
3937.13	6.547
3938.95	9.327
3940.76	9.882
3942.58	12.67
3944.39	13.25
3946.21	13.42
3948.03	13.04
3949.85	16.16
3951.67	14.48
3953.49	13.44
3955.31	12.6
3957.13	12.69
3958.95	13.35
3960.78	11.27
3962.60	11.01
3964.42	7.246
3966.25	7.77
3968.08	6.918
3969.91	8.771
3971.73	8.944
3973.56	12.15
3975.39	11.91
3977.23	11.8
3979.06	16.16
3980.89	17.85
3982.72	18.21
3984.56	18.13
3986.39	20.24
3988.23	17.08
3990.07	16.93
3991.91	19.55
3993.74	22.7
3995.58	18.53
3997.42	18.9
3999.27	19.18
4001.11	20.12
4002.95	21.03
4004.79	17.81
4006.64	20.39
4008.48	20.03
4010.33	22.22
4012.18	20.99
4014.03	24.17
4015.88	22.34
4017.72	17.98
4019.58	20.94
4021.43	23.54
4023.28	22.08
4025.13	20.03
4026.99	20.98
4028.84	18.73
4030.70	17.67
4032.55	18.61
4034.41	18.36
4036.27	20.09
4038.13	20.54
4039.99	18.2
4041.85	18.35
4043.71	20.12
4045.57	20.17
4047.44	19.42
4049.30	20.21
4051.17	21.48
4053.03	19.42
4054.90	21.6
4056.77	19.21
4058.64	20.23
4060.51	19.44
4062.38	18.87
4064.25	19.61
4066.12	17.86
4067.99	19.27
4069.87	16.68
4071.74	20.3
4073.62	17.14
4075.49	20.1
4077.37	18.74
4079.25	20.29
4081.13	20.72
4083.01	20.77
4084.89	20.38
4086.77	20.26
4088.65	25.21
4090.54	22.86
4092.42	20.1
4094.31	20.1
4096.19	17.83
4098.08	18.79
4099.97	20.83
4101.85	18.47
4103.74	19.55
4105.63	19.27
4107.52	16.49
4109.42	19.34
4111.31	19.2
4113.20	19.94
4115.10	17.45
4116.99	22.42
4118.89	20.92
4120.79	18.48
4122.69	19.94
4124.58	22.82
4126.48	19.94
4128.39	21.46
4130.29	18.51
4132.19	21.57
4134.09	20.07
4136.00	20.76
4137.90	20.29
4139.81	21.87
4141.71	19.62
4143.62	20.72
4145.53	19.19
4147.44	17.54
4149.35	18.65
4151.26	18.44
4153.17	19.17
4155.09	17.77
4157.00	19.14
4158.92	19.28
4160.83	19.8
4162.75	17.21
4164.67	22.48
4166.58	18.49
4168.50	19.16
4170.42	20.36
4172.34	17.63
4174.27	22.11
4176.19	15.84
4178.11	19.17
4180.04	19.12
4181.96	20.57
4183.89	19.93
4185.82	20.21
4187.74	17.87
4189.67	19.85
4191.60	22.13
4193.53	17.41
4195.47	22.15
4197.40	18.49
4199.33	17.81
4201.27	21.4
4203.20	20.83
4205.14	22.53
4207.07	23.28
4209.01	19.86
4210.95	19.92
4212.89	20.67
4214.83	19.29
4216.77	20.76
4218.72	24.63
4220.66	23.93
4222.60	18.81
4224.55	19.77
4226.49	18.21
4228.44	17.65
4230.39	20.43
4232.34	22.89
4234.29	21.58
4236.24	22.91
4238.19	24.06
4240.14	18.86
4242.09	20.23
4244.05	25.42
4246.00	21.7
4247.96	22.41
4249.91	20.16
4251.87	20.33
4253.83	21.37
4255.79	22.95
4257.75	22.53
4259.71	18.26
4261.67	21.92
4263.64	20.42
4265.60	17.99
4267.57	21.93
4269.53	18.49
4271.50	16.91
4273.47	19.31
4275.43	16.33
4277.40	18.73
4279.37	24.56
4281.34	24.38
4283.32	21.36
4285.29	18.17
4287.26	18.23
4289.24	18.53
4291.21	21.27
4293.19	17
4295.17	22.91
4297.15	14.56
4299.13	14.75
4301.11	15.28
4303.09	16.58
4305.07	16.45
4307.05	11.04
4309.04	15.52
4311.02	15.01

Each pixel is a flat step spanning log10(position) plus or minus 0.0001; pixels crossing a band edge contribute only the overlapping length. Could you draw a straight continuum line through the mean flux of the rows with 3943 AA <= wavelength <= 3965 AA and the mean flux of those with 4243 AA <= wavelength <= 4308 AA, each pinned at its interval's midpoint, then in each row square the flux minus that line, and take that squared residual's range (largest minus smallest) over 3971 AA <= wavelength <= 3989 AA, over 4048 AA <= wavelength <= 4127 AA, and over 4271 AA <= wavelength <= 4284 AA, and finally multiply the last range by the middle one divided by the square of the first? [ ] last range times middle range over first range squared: 1.1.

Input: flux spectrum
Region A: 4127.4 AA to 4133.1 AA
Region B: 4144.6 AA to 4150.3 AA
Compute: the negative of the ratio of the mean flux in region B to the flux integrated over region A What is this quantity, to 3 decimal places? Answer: -0.158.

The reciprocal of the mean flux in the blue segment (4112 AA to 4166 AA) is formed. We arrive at 0.0504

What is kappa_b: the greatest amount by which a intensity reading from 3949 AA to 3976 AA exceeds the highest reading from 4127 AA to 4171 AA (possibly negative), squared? 40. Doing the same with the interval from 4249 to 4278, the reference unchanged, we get 0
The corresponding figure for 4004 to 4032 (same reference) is 3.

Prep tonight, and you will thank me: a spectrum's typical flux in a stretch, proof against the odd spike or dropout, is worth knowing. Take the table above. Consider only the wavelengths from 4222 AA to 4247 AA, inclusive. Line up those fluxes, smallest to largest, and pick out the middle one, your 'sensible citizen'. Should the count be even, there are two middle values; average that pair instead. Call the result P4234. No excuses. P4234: 20.4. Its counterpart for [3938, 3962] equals 13.0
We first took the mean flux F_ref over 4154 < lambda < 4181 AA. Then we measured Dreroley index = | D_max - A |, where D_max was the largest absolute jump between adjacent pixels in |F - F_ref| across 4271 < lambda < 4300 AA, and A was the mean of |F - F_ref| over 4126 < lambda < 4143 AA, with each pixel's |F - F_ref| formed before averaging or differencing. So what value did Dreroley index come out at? 3.6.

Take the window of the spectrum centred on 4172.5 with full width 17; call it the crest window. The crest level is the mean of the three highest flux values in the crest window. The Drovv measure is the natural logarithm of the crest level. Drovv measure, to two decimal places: 3.08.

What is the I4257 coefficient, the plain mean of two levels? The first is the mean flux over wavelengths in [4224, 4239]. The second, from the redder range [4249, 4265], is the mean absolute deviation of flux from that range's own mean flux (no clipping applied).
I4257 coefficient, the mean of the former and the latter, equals 11.1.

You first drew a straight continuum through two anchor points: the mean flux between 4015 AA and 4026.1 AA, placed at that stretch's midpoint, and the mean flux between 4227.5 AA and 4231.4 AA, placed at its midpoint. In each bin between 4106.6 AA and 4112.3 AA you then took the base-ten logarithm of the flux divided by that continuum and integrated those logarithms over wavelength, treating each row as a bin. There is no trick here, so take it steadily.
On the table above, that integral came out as -0.25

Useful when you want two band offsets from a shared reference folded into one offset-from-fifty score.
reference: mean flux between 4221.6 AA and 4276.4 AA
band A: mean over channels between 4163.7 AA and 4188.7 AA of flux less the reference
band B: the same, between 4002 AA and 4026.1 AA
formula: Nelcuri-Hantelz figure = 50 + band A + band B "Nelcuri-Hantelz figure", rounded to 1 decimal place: 49.5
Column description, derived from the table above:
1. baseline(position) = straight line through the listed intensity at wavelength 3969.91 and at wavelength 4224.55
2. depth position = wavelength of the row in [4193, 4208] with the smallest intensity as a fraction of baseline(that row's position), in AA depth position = 4193.53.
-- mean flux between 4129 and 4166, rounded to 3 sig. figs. 19.6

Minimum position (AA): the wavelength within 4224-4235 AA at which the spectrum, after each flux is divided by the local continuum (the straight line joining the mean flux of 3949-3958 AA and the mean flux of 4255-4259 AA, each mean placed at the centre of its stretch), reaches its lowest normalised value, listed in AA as 4228.44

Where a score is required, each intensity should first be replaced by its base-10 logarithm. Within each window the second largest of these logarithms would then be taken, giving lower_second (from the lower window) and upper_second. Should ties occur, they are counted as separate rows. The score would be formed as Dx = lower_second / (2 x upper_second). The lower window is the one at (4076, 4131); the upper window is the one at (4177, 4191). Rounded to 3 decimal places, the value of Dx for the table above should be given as 0.520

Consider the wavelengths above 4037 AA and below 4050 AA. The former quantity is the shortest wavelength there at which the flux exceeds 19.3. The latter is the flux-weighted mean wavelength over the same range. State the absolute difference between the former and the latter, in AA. 5.6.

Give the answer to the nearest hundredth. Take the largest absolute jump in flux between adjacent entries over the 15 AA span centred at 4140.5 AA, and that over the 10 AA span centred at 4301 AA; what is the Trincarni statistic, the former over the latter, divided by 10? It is 0.17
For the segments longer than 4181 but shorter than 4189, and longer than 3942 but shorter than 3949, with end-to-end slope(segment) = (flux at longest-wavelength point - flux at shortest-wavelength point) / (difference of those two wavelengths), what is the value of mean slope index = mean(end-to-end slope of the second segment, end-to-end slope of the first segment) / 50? -0.004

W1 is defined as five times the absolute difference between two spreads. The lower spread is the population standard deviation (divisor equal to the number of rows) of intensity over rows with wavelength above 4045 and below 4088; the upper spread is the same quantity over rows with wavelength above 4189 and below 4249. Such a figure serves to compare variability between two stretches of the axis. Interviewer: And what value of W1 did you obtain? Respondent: 4.6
